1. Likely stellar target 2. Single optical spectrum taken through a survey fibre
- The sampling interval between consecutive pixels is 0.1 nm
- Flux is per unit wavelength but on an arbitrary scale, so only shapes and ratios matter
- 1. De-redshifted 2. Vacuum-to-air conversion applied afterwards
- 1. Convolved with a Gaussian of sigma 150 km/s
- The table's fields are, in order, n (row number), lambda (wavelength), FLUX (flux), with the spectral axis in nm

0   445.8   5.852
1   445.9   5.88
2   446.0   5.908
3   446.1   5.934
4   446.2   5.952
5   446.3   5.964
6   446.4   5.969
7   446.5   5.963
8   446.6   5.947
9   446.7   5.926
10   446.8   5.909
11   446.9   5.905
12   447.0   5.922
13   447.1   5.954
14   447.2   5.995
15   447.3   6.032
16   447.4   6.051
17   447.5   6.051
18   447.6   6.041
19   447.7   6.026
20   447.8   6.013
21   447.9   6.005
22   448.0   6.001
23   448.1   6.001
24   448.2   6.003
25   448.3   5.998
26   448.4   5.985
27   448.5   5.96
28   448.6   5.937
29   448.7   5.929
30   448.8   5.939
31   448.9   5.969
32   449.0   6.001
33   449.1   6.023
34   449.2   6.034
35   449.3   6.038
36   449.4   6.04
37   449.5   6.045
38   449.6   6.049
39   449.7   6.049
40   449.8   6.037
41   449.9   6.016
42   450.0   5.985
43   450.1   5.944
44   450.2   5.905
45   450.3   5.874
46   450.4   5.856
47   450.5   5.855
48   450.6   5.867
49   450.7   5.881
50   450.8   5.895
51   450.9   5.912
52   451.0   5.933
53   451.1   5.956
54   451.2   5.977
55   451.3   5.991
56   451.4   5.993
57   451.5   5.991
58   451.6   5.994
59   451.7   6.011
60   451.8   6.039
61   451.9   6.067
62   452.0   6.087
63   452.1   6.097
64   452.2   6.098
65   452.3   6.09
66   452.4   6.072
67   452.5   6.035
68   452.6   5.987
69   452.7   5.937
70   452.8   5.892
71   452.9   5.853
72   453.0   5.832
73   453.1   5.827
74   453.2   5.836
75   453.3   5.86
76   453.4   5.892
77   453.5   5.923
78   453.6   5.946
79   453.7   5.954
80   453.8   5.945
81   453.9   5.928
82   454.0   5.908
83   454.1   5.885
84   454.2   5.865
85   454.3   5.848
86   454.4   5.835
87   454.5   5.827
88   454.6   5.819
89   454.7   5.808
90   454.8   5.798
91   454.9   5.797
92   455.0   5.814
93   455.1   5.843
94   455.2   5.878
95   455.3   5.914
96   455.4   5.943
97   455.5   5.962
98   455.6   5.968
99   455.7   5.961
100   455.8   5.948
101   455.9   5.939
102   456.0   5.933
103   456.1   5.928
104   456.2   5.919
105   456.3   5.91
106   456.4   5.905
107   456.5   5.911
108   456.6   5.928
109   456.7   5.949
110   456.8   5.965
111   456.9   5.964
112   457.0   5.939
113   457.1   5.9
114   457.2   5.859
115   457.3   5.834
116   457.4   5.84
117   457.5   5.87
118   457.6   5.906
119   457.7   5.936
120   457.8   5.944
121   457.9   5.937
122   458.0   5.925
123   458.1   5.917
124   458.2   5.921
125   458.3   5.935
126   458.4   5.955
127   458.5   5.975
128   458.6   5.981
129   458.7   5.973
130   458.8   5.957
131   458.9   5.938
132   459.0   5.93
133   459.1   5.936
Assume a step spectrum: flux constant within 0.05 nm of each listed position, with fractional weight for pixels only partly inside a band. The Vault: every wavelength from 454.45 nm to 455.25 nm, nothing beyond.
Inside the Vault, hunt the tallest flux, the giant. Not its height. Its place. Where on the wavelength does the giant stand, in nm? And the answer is 455.2 nm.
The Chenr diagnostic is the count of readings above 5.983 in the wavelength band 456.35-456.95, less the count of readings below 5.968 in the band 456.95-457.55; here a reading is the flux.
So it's -6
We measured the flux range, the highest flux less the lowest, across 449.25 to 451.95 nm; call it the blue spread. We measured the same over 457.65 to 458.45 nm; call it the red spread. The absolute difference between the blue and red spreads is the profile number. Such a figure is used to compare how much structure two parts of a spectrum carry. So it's 0.17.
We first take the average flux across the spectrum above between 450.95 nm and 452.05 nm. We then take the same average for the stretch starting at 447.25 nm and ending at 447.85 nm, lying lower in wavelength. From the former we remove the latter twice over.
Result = -6.07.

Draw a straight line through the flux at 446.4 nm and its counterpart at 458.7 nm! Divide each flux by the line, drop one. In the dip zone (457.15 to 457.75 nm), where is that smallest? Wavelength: 457.3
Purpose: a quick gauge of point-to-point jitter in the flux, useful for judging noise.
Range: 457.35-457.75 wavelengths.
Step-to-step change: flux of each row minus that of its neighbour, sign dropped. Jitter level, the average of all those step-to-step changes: 0.0320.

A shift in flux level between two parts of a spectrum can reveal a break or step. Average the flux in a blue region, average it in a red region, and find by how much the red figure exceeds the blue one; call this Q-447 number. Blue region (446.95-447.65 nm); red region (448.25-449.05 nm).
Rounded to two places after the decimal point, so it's -0.04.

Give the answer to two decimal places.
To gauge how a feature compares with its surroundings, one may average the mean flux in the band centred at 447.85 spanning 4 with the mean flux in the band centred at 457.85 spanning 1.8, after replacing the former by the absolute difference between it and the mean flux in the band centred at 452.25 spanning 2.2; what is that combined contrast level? 2.96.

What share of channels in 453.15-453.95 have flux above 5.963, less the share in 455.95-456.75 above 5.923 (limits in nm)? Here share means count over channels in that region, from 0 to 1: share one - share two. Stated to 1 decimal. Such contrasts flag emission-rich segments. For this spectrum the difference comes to -0.5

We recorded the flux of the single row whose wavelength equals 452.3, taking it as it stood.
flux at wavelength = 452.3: 6.09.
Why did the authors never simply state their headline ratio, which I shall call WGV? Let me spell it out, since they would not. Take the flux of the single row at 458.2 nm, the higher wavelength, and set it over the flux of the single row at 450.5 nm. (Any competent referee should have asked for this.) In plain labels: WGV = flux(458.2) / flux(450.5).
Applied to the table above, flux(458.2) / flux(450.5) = 1.01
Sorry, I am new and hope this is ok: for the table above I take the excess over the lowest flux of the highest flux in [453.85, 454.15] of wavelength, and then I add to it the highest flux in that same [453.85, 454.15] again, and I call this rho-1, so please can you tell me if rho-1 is 5.97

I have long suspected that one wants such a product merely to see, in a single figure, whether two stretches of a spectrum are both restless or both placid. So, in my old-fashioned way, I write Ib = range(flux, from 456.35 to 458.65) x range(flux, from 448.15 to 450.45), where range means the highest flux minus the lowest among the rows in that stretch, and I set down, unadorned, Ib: 0.028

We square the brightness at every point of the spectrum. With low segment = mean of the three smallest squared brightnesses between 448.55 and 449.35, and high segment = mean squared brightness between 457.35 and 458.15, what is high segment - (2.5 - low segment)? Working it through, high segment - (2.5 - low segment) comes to 67.6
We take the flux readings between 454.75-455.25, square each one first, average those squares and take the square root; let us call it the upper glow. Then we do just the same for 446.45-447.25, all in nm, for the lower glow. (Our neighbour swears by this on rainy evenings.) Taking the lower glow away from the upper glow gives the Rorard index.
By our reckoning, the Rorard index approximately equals -0.11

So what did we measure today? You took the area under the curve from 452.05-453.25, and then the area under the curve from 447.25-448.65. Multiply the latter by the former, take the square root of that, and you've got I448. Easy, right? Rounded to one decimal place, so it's 7.8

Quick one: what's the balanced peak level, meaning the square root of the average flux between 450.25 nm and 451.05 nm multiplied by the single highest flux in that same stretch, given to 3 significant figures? 5.91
